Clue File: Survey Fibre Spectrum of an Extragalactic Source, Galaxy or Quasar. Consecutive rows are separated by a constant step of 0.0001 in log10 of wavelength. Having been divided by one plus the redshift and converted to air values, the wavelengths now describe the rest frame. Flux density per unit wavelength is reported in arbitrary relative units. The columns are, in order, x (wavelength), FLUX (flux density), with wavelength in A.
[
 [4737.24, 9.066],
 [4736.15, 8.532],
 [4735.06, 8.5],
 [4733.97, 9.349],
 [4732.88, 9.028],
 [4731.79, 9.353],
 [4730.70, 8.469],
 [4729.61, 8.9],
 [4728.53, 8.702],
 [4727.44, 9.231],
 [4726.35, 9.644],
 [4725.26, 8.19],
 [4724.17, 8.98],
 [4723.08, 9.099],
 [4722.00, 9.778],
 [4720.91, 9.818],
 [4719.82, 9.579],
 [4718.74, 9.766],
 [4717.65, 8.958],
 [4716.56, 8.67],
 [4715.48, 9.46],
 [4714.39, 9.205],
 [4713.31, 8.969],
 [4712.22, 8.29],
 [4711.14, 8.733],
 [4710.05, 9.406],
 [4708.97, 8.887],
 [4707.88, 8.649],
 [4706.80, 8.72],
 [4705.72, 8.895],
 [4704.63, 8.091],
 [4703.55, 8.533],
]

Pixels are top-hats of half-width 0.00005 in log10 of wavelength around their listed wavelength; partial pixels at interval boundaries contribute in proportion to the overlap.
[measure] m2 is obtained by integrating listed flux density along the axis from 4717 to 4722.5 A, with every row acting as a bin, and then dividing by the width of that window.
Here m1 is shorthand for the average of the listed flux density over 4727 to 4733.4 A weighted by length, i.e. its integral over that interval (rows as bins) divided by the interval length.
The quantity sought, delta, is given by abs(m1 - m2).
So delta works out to 0.60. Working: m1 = 9.0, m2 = 9.55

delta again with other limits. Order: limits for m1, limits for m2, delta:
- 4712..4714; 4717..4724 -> 0.73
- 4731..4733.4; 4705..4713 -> 0.33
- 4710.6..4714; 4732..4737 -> 0.20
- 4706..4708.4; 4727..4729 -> 0.22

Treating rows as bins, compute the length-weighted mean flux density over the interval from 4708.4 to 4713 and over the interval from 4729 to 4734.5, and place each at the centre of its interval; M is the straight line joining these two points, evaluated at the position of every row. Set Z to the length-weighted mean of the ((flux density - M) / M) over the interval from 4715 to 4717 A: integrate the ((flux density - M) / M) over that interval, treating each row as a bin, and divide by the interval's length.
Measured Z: 0.023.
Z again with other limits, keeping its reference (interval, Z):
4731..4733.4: 0.010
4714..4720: 0.042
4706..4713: -0.002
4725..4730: -0.001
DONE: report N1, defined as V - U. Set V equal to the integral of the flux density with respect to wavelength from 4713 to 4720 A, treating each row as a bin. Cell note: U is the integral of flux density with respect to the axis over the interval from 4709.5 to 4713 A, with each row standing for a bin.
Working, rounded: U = 31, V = 65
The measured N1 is 34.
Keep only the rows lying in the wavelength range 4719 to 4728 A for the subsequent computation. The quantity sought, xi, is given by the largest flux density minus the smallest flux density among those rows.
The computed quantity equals 1.63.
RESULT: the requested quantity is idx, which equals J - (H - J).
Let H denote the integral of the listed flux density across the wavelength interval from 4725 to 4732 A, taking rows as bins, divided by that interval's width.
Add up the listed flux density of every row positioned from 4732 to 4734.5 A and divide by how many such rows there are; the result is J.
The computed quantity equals 9.4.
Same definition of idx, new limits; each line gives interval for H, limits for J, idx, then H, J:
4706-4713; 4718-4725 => 10.2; 8.8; 9.5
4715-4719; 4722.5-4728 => 8.9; 9.2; 9.0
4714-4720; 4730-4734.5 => 8.8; 9.3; 9.0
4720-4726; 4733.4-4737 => 8.4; 9.2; 8.8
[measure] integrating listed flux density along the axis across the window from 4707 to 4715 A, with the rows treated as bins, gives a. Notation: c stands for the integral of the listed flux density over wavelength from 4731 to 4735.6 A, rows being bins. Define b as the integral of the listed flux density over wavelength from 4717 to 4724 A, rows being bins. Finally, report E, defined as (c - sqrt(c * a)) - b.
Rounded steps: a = 71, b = 66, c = 42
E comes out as -79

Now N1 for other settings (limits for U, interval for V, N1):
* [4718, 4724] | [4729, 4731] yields -40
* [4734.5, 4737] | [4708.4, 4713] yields 19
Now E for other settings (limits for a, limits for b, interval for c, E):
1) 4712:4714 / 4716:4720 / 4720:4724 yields -25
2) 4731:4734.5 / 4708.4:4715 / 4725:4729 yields -57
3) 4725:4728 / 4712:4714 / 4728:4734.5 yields 1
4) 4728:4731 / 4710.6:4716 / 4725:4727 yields -52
